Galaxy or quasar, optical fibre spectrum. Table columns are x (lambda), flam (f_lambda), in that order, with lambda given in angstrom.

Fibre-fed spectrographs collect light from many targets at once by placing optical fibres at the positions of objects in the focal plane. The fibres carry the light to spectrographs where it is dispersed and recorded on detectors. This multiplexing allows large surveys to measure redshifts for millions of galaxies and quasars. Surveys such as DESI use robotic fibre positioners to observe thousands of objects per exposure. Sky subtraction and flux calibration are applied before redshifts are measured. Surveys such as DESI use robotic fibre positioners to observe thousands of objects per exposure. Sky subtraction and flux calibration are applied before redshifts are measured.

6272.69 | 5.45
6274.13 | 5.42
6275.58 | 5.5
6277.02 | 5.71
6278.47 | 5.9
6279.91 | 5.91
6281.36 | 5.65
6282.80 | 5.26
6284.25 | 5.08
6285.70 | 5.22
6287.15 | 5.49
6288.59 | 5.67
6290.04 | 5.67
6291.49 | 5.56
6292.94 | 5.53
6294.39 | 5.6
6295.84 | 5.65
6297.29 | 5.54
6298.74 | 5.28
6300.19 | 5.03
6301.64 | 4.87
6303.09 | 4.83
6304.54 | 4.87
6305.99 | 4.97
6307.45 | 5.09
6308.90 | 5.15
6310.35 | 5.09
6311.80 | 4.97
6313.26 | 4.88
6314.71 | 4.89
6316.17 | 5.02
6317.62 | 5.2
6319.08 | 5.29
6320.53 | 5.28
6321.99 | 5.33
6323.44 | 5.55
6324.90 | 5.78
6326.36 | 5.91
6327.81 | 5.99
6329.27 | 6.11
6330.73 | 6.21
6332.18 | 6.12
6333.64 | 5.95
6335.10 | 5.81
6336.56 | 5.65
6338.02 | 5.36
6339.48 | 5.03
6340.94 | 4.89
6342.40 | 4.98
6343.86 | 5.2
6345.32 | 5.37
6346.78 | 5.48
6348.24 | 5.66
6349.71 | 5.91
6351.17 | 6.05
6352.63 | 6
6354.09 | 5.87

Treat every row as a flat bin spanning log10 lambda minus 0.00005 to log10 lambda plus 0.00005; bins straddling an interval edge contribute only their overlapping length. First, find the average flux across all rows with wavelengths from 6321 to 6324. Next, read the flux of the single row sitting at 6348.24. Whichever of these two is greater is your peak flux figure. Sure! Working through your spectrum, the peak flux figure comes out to 5.7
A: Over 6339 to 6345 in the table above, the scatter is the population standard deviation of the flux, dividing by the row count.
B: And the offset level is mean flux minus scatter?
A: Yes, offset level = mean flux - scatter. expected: 4.9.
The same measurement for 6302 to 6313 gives 4.9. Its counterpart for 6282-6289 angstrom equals 5.1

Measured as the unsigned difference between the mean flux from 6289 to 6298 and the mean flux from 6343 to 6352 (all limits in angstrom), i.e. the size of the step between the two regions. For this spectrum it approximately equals 0.02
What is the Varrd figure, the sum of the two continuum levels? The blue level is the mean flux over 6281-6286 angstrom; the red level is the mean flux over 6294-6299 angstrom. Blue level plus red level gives 10.82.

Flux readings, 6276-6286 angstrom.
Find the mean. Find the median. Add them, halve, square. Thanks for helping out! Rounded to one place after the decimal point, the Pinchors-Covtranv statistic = 31.3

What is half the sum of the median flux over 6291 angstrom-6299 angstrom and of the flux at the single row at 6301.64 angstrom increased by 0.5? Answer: 5.46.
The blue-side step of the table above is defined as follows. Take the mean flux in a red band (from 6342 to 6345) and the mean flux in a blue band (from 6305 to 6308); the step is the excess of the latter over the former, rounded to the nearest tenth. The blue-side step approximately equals -0.1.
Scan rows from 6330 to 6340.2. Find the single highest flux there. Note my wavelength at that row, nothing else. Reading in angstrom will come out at 6330.73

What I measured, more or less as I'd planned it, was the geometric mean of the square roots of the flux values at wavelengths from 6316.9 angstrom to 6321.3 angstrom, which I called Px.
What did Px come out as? 2.29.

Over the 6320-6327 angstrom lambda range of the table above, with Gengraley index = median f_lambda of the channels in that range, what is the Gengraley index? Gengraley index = 5.55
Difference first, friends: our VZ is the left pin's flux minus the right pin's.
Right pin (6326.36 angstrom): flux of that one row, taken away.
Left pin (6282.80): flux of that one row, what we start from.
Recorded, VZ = -0.65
